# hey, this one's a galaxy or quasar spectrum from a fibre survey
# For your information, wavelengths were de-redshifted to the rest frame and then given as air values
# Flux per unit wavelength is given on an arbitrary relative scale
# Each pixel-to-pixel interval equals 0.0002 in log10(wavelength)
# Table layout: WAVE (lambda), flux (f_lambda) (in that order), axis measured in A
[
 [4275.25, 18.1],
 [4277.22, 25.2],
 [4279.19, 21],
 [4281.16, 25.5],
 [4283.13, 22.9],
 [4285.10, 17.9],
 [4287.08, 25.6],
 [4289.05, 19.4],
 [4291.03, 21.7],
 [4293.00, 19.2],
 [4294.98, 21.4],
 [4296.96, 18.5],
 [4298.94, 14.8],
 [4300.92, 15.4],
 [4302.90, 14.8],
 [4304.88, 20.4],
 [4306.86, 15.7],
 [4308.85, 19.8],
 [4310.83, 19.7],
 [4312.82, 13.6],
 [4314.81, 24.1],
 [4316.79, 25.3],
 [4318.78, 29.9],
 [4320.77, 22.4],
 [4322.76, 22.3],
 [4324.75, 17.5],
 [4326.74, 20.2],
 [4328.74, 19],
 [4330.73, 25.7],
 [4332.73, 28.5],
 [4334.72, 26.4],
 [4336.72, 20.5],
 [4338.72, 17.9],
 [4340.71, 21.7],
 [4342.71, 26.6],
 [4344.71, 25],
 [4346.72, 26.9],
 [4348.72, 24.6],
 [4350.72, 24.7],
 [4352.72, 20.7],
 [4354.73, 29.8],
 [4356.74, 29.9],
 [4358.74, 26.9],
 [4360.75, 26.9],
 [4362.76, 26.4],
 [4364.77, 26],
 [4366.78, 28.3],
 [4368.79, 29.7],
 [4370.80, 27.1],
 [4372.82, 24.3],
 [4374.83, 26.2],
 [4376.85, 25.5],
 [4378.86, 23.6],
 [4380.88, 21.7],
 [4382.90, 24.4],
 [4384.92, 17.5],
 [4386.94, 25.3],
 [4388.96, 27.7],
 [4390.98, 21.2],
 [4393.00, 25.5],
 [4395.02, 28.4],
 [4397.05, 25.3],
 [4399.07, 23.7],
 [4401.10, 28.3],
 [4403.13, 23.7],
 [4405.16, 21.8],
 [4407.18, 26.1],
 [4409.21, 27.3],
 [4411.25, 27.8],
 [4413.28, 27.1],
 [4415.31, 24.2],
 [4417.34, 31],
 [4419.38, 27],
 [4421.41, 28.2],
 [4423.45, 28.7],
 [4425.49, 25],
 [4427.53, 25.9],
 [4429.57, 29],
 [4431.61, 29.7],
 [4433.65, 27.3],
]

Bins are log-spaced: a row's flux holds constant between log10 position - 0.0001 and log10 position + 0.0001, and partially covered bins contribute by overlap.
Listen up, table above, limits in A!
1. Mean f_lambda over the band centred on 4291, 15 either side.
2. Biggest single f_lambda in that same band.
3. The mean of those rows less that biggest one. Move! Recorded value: -5.4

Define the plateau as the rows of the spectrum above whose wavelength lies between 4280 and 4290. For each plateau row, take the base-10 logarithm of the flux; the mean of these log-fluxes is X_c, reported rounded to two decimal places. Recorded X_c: 1.34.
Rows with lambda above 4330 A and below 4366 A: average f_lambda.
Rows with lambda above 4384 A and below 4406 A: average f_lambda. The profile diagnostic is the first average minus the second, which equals 0.9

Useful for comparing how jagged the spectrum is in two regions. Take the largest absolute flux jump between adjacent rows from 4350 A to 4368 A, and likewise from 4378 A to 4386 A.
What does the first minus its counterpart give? 2.2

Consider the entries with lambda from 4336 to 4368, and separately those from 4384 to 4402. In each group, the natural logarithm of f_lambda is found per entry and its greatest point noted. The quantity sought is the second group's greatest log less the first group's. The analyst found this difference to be -0.051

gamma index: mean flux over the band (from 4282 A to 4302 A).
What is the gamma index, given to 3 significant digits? 19.7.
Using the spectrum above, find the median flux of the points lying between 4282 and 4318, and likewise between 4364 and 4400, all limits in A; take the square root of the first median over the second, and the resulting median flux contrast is 0.88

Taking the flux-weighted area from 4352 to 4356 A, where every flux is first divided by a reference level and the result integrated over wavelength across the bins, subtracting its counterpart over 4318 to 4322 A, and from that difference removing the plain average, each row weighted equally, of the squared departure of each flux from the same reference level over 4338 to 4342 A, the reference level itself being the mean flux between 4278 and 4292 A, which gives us -9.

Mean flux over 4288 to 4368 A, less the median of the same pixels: 0.5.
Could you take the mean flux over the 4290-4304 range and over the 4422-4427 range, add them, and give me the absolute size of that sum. 44.8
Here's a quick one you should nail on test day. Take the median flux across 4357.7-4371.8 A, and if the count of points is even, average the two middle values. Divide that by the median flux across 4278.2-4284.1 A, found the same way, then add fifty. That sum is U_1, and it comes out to 51.2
